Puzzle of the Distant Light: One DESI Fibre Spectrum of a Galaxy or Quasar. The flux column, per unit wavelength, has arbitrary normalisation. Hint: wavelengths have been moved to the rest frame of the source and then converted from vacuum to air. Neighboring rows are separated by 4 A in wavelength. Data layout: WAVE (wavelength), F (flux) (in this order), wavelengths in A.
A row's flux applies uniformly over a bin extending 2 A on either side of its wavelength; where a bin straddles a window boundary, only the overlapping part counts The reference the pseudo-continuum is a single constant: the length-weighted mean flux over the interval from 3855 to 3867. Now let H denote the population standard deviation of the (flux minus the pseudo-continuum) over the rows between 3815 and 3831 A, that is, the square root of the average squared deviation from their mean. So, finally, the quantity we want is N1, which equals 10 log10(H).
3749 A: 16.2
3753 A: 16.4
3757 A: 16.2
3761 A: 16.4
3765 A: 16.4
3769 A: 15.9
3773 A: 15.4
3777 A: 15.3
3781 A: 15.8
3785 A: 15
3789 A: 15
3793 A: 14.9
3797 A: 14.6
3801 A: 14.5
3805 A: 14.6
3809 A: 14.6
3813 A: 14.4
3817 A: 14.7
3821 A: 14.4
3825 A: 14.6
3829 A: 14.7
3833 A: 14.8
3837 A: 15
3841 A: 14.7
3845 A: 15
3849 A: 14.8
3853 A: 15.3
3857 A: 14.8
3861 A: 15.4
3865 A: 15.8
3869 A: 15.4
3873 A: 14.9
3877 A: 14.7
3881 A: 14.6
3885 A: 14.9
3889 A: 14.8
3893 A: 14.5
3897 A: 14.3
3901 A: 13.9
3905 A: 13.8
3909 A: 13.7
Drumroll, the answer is -9.1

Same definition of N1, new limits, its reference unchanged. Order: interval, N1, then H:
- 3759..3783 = -3.7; 0.43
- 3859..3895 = -3.9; 0.41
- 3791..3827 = -8.4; 0.14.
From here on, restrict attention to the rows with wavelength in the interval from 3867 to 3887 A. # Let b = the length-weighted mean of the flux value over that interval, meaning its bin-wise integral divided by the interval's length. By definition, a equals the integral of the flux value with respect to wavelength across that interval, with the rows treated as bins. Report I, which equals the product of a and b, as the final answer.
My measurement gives 4440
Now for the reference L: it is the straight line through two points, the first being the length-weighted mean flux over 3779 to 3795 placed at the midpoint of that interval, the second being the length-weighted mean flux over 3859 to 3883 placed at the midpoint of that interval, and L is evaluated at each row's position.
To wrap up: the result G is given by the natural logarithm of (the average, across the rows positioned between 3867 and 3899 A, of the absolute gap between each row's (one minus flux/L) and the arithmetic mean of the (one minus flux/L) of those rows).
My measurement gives -4.2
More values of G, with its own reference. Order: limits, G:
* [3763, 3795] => -3.6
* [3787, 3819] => -4.6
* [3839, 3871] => -3.8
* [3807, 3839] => -4.6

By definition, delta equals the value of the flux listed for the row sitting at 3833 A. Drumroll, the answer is 14.8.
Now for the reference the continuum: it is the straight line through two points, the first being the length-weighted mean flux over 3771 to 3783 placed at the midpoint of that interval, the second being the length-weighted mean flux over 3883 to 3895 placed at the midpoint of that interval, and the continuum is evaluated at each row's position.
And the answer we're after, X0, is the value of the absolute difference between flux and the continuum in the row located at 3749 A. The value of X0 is 0.51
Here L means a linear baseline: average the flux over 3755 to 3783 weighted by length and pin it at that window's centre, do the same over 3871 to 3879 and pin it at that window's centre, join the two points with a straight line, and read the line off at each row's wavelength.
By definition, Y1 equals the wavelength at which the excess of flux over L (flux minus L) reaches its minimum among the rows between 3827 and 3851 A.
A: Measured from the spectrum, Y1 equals 3829 A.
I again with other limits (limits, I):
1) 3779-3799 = 4536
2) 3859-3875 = 3782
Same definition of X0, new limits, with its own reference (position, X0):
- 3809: 0.68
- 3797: 0.76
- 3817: 0.53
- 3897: 0.38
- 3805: 0.71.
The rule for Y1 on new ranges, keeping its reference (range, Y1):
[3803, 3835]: 3813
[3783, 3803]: 3801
